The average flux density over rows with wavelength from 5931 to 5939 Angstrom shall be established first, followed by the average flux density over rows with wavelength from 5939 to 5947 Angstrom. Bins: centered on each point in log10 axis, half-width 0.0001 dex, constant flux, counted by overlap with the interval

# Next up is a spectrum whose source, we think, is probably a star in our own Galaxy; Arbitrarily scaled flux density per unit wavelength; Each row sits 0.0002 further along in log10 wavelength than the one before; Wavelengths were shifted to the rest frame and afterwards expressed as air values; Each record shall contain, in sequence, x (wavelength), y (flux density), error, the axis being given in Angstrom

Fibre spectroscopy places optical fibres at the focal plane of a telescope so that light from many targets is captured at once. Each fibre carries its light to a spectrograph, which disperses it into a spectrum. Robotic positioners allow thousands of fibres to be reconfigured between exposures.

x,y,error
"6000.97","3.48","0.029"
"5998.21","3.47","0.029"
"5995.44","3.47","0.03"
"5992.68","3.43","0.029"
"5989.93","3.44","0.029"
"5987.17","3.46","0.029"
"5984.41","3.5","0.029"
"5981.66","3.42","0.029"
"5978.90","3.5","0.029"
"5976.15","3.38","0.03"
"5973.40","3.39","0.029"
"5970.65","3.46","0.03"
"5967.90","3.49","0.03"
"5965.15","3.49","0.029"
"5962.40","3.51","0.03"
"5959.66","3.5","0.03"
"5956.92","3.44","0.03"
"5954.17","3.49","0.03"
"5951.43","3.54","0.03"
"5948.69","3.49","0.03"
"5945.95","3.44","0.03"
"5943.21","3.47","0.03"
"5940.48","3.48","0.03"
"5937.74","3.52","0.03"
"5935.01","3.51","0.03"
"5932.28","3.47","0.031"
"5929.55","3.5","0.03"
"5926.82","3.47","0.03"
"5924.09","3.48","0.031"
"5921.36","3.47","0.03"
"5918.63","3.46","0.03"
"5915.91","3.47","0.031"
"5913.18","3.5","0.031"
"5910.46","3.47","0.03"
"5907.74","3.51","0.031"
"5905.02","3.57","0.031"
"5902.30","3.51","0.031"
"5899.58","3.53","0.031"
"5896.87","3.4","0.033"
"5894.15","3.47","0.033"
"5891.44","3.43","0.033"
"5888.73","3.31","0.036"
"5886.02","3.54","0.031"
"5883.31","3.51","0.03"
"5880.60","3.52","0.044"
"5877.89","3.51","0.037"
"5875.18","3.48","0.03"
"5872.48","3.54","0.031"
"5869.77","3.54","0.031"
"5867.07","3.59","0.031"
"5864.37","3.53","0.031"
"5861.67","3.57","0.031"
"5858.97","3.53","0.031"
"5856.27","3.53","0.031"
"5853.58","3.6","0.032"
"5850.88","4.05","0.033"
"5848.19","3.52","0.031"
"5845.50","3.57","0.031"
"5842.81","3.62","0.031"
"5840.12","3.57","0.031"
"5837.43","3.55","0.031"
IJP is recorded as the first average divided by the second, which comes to 1.01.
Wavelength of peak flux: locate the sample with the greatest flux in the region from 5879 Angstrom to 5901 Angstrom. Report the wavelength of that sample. 5886.02 Angstrom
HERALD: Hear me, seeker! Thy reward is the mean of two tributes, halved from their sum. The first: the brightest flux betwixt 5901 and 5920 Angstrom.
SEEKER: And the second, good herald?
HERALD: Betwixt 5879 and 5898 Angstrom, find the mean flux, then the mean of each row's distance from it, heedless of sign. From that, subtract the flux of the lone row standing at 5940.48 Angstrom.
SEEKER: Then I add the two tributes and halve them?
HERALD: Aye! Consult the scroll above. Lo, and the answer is 0.077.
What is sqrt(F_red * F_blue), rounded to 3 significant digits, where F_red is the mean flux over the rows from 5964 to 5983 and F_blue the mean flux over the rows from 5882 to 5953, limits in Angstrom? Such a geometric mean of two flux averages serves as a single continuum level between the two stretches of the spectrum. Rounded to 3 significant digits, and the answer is 3.46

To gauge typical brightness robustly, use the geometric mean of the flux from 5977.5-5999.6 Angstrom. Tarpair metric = 3.46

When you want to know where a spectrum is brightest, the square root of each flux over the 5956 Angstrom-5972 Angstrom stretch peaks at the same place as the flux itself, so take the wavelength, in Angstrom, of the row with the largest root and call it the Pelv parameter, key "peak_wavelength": 5962.40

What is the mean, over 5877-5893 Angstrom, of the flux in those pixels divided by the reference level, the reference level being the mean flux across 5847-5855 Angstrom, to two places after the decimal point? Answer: 0.93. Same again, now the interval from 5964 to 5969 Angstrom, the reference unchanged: 0.94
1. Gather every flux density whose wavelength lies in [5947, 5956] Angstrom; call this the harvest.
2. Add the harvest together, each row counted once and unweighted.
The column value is 10.52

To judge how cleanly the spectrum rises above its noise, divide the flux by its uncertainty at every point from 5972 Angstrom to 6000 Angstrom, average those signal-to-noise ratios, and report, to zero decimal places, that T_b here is 118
